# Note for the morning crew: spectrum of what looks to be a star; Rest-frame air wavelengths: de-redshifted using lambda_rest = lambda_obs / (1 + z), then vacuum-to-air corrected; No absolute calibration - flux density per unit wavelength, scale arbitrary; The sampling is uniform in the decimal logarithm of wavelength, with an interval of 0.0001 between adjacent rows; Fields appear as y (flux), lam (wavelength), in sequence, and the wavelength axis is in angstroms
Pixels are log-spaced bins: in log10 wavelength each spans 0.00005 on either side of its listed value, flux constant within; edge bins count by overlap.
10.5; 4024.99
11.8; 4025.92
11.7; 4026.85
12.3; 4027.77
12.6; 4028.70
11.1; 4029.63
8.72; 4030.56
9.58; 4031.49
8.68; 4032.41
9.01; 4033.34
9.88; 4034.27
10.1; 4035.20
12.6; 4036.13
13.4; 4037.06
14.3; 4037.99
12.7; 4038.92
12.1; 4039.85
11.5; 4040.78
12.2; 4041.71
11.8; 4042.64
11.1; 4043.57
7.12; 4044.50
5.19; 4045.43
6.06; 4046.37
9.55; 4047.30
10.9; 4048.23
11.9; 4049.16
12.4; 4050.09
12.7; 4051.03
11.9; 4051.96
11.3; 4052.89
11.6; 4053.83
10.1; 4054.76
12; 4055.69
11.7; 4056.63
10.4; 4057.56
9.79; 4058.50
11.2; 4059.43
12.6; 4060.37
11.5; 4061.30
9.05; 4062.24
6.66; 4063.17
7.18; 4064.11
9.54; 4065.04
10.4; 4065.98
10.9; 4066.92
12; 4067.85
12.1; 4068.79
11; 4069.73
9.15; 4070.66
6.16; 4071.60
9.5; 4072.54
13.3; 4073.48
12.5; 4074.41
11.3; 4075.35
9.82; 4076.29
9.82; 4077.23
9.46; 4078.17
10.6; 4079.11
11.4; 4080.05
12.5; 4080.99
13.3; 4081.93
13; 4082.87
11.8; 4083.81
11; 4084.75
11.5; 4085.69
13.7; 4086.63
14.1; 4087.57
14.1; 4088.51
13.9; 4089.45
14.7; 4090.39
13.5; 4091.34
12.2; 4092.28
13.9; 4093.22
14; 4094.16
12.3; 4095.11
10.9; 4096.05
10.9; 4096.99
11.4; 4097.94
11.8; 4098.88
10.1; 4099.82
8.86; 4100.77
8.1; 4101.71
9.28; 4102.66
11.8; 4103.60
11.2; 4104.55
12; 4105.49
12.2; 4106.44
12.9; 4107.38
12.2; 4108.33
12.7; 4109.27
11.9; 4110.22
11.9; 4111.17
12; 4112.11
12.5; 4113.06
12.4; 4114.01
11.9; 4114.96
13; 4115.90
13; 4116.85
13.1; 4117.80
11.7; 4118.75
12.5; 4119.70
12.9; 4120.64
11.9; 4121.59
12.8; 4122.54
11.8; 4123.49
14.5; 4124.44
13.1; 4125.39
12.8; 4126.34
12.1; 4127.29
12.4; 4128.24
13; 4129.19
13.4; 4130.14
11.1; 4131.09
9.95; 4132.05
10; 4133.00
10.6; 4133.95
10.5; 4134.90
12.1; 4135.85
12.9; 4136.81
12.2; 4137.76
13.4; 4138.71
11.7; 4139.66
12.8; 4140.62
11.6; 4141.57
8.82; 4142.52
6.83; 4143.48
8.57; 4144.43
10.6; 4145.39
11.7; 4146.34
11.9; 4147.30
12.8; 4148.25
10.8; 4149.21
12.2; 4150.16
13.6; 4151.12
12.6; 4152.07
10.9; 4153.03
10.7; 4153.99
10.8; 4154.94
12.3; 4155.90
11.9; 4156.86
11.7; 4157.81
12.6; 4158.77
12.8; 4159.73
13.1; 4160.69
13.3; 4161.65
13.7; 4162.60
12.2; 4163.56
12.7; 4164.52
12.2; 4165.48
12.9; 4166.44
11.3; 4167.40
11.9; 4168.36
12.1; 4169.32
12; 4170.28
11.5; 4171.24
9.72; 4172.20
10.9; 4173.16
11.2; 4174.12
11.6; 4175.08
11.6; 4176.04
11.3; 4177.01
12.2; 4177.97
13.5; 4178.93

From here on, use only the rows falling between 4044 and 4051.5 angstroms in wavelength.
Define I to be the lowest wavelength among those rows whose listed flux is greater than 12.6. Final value 4051.03 angstroms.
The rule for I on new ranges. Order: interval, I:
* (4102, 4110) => 4107.38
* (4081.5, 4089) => 4081.93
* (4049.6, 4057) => 4051.03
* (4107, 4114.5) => 4107.38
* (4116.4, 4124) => 4116.85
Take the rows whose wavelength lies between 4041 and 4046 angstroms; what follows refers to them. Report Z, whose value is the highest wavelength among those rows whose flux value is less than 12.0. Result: 4045.43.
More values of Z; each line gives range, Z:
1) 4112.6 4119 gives 4118.75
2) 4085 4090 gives 4085.69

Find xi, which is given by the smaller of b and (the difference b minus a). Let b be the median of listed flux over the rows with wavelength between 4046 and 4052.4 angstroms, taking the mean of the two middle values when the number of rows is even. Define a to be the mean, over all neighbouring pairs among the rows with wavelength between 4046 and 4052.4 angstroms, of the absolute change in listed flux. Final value 10.7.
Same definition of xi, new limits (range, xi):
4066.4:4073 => 9.2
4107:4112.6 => 11.7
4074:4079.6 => 9.4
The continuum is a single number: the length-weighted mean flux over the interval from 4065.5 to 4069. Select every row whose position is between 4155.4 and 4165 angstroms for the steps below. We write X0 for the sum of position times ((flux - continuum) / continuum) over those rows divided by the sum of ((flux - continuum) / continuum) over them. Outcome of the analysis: 4160.8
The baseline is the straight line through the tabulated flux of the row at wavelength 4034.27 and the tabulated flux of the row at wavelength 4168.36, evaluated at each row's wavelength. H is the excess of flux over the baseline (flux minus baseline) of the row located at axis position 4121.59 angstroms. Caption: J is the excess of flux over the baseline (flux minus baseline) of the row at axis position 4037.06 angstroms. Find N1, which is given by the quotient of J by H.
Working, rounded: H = 0.7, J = 3.5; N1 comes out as 5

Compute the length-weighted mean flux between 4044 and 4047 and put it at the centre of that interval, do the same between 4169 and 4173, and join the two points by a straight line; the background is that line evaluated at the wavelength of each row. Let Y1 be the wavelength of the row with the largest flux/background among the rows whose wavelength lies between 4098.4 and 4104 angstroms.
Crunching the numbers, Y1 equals 4098.88 angstroms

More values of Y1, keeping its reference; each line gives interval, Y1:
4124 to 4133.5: 4124.44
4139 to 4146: 4140.62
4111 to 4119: 4115.90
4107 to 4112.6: 4107.38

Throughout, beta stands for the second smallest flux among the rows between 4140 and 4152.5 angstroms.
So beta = 8.57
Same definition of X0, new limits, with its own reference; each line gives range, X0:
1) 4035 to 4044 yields 4038.8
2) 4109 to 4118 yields 4114.2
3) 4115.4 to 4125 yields 4120.3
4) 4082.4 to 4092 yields 4088.3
